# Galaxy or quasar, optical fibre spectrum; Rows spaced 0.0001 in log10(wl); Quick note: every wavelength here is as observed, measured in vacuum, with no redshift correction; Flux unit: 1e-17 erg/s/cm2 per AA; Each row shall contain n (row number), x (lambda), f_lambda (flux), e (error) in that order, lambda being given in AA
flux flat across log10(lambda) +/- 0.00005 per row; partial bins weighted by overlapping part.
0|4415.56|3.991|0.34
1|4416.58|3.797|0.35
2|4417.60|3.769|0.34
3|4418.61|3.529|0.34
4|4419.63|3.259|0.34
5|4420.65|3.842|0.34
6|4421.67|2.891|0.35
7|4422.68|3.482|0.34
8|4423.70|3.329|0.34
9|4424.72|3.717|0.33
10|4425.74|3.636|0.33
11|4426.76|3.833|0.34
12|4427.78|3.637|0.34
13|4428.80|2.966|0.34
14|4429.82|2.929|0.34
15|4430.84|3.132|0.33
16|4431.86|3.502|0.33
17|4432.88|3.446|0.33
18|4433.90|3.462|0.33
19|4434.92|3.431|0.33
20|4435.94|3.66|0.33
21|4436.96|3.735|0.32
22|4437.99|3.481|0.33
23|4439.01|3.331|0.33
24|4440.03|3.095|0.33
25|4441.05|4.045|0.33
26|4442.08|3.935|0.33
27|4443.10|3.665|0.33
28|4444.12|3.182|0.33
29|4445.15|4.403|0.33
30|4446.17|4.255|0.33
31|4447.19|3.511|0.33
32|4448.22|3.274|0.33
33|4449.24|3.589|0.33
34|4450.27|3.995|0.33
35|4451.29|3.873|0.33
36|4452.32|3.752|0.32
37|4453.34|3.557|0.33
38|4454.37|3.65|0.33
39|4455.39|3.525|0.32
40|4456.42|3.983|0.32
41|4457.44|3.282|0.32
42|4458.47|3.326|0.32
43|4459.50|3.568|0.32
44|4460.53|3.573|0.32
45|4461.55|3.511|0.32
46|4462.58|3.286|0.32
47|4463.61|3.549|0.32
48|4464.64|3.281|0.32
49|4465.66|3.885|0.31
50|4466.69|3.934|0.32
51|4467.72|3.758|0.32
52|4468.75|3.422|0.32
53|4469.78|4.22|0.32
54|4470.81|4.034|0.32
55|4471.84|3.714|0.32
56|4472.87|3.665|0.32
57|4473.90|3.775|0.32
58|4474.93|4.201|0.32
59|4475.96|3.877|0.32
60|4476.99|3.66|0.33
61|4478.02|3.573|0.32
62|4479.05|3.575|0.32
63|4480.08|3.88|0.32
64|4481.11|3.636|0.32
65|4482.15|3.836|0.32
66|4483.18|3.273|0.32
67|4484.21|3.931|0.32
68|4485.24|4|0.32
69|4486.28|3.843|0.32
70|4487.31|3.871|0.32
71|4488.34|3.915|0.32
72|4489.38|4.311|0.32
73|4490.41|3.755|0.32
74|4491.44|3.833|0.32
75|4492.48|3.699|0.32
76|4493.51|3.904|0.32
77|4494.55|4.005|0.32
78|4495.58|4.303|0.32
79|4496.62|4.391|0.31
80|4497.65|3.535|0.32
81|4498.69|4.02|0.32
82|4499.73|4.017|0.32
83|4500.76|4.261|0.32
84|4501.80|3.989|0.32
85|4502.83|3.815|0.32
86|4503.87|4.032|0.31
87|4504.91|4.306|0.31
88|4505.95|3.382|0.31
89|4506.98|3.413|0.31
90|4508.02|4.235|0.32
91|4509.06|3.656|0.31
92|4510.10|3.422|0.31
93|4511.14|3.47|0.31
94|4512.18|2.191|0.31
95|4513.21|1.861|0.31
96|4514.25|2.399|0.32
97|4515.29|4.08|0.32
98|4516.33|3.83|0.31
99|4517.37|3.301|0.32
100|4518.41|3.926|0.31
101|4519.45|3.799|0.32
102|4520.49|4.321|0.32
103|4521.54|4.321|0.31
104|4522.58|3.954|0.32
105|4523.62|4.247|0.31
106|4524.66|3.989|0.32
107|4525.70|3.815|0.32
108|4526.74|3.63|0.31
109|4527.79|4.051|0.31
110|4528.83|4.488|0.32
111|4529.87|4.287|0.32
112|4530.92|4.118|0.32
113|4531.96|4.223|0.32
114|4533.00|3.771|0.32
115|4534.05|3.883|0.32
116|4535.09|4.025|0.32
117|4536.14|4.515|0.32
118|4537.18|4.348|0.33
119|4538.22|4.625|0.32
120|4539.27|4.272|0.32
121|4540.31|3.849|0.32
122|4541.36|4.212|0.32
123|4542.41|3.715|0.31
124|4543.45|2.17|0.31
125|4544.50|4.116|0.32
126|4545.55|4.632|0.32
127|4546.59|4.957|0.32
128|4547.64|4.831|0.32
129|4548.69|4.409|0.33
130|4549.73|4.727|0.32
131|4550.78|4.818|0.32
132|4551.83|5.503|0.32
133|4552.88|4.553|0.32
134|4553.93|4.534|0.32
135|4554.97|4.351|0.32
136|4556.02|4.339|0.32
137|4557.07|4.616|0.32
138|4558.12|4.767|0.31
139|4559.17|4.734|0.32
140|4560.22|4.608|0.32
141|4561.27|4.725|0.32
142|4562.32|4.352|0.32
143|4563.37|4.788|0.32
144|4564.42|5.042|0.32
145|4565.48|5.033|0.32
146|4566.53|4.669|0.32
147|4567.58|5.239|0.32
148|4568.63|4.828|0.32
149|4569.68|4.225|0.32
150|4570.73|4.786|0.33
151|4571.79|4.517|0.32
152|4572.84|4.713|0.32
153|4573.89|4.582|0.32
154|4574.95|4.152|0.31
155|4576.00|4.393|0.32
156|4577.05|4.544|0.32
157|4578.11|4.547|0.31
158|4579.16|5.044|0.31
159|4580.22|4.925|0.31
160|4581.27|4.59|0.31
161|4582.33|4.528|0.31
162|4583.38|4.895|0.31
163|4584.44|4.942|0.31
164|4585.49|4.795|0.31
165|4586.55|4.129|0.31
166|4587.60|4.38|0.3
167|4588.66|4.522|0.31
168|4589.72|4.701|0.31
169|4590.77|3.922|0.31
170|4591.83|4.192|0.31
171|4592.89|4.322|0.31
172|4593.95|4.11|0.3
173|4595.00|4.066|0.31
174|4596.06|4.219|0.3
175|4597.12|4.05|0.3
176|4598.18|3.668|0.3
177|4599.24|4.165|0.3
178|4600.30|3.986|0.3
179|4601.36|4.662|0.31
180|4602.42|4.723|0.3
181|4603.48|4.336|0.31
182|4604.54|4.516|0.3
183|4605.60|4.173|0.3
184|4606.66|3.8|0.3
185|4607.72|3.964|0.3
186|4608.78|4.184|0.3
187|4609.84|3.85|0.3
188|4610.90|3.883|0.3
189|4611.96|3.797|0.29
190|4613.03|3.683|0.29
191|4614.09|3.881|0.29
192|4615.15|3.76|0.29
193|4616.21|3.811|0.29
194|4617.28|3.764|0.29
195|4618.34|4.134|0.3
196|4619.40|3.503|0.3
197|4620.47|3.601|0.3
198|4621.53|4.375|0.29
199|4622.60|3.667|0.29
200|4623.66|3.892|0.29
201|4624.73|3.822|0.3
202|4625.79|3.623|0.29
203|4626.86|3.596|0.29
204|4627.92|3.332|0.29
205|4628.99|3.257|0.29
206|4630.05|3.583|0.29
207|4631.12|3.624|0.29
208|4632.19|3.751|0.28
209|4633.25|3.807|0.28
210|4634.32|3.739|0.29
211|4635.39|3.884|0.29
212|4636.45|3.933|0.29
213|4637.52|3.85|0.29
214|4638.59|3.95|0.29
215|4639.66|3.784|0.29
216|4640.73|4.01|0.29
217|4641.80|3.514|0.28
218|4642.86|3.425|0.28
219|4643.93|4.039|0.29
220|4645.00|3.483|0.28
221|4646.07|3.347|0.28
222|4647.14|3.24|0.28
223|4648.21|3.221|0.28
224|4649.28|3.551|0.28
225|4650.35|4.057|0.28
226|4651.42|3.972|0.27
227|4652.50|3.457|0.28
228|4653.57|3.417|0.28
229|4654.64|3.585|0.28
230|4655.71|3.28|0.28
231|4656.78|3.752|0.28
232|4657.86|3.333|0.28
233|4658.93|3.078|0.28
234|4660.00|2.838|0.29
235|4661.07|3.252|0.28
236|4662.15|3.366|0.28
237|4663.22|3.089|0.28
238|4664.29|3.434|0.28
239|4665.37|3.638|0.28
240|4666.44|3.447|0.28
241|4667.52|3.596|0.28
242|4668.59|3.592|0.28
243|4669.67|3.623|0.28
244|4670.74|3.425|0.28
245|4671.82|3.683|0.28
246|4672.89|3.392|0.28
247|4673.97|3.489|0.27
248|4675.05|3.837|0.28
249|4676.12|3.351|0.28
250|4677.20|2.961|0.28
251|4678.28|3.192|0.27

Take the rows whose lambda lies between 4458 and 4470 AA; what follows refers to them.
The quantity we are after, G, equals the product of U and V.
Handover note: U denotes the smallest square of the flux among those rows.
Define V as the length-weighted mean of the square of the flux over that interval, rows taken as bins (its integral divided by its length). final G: 140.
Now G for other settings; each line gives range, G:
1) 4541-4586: 100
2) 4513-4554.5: 60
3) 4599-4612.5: 250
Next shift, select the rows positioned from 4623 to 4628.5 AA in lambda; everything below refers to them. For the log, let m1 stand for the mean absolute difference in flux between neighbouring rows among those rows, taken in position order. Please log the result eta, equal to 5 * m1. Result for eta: 0.7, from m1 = 0.14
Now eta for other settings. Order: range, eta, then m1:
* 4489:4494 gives 1.2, 0.24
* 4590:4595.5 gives 0.8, 0.16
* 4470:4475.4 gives 1.1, 0.23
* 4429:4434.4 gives 0.8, 0.16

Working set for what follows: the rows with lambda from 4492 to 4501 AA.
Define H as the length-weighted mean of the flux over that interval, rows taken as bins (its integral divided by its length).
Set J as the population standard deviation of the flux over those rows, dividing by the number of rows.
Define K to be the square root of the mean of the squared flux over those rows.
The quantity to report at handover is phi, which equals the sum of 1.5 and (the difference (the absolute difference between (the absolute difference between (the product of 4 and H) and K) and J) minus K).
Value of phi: 9.2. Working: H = 4.01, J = 0.26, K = 4.02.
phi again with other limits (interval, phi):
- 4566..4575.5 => 10.4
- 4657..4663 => 7.7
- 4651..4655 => 8.4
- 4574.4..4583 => 10.4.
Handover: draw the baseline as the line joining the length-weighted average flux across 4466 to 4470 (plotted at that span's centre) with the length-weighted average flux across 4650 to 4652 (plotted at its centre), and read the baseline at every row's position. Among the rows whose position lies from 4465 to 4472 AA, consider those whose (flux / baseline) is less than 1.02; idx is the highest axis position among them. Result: 4471.84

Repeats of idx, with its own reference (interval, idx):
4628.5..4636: 4635.39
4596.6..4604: 4600.30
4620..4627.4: 4626.86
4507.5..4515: 4514.25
